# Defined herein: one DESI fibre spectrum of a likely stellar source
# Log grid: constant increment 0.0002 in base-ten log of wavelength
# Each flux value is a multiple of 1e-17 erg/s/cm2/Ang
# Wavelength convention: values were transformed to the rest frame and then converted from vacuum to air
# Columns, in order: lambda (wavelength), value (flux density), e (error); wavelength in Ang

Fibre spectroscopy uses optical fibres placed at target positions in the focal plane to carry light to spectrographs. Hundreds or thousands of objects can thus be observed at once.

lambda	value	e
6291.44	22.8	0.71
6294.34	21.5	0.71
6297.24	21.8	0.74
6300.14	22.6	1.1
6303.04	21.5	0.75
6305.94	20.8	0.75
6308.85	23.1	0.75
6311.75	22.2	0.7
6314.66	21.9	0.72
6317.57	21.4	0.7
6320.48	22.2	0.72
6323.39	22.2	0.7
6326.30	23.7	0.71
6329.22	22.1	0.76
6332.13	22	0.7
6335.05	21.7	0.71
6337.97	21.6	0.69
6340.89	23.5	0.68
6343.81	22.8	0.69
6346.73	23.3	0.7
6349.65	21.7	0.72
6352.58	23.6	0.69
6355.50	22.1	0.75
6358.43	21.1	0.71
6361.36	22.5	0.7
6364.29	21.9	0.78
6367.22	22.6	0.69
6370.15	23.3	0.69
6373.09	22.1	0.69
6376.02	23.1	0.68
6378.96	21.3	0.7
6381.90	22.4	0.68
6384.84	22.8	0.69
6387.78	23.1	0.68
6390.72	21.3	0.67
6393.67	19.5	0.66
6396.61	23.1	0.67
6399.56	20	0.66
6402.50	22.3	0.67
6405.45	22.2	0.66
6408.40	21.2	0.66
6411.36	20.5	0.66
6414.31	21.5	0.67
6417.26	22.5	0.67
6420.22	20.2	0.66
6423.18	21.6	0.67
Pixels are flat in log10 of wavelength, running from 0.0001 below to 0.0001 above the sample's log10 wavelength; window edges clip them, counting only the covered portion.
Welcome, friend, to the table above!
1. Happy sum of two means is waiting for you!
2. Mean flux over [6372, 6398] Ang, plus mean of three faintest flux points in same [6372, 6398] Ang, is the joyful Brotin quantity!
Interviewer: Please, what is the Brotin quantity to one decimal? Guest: 42.8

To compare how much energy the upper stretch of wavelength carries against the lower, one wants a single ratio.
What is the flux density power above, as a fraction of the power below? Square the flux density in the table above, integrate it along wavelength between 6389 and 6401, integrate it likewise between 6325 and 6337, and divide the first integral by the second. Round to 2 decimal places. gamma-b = 0.89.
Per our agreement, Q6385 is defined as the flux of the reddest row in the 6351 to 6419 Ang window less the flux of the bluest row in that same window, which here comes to -1.10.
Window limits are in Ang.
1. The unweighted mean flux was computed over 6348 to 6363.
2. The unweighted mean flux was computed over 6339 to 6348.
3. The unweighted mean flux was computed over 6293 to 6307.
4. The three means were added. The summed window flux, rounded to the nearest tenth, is 67.0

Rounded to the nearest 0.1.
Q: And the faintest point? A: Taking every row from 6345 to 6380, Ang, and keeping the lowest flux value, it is 21.1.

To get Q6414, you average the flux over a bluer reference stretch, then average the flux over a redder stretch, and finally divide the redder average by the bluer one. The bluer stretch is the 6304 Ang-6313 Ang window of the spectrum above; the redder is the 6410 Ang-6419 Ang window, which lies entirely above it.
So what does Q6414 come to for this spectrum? 0.98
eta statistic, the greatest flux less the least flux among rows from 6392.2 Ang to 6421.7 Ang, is 3.6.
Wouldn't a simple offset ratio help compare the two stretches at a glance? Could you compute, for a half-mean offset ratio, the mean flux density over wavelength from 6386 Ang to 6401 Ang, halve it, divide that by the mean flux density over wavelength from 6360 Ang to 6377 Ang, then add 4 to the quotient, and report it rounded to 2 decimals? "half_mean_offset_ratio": 4.47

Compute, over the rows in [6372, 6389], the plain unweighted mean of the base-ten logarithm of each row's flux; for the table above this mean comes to 1.35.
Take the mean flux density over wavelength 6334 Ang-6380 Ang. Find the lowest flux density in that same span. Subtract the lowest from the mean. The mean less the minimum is 1.3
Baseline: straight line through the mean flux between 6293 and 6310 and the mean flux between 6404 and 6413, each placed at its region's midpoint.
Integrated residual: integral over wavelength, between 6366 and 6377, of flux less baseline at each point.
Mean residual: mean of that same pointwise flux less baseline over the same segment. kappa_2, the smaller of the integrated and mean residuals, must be 1.3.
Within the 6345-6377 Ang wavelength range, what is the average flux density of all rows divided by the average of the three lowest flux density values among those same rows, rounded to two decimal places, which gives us 1.04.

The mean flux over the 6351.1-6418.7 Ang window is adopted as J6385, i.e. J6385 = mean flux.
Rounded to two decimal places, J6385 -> 22.00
